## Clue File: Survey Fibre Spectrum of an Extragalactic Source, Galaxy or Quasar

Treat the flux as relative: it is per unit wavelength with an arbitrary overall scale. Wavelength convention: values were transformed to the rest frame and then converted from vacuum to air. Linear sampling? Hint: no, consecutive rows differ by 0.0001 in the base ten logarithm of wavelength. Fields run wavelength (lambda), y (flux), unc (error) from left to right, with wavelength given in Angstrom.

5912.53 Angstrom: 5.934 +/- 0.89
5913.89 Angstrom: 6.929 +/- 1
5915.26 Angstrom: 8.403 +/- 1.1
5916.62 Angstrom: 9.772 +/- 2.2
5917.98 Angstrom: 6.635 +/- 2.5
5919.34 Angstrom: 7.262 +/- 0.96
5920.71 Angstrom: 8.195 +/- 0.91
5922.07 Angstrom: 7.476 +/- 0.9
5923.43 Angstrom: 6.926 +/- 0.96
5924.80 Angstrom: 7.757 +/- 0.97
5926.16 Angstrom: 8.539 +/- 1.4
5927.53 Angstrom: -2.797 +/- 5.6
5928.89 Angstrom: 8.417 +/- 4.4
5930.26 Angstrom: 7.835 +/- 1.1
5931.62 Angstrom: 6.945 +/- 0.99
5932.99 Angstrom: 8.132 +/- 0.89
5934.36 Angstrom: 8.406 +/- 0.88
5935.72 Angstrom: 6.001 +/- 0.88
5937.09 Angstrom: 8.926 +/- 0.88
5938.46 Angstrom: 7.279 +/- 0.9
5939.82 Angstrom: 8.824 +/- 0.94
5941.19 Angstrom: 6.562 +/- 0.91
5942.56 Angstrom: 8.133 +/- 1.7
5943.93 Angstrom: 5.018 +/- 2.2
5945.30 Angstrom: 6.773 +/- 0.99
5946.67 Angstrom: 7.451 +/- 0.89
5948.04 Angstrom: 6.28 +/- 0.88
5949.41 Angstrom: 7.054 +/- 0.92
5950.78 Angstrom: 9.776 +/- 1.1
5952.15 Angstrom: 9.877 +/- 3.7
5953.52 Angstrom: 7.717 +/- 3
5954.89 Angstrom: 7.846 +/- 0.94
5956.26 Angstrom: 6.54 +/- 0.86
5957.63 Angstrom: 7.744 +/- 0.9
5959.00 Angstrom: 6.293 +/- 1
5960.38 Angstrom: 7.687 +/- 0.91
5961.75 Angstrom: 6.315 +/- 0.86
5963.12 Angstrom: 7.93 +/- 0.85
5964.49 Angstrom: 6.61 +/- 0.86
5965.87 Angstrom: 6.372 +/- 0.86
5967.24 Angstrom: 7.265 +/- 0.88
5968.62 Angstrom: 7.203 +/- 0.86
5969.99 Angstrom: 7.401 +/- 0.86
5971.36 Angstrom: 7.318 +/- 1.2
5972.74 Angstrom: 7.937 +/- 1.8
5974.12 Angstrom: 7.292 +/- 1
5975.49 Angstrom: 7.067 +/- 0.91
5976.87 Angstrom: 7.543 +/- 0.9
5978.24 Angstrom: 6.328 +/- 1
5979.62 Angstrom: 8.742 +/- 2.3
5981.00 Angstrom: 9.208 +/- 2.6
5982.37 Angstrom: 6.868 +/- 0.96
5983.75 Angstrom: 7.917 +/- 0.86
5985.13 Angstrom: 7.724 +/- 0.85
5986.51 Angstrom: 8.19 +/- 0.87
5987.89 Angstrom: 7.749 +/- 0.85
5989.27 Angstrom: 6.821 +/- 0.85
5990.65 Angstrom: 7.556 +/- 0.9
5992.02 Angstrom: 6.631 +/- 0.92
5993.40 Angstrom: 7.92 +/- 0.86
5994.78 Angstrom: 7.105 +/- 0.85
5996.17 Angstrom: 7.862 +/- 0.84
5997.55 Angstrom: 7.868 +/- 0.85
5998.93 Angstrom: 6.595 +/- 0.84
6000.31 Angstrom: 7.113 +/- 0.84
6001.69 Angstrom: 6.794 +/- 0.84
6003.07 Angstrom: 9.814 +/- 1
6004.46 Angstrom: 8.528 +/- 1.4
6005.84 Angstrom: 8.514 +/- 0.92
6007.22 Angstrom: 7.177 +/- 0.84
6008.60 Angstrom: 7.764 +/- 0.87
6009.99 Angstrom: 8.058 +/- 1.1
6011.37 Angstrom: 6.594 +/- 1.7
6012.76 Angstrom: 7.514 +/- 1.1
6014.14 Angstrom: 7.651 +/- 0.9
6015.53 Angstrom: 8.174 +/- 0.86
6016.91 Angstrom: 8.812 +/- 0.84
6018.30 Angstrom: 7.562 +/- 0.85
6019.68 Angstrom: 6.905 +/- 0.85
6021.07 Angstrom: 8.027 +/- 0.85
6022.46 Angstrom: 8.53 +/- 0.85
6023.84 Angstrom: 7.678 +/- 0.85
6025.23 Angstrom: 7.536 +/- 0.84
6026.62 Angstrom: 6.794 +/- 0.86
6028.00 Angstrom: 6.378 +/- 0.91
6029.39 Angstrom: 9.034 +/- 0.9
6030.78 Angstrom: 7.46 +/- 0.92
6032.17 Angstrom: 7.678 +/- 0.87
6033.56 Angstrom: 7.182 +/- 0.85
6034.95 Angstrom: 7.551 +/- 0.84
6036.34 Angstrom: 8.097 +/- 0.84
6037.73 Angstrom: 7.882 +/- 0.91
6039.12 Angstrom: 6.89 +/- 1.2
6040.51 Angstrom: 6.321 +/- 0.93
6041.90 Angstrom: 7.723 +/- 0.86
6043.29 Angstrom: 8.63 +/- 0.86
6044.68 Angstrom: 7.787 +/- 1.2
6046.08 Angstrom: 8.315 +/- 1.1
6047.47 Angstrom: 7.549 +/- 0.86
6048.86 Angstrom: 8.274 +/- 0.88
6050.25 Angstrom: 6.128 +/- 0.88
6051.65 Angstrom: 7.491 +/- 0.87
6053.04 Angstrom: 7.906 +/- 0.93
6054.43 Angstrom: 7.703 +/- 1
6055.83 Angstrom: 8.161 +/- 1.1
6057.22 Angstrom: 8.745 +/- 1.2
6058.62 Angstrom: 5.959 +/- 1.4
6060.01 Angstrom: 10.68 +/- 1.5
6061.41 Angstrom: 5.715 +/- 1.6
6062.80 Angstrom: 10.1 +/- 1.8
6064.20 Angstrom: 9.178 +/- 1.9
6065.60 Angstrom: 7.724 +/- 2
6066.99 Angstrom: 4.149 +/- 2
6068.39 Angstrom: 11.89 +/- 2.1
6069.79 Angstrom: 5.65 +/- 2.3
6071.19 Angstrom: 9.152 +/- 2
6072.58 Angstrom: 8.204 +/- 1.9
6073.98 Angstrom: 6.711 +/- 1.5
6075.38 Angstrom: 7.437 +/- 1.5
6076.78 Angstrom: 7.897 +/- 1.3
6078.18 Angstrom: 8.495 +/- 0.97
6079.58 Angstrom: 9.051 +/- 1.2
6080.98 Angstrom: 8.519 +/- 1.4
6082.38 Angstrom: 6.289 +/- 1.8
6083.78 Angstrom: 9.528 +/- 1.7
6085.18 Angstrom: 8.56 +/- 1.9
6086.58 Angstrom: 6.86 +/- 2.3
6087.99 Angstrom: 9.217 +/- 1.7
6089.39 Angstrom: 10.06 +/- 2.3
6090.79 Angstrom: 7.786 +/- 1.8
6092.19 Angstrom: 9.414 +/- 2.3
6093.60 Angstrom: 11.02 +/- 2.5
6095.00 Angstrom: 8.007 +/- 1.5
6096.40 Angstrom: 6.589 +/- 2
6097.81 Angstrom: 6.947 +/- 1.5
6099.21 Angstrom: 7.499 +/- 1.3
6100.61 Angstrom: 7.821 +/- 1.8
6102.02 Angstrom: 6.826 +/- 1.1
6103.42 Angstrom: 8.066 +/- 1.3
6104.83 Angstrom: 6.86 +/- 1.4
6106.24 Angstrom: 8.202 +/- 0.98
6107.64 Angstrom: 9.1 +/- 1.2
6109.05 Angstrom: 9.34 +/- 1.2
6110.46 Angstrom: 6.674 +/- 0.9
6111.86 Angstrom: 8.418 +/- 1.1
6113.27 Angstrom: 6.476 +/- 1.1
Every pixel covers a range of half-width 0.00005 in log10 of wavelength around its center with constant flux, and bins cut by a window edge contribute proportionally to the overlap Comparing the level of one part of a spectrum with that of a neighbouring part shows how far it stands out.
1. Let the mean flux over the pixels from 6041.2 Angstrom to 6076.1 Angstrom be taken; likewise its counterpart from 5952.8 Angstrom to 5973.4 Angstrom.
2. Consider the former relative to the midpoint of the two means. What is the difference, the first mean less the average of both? 0.33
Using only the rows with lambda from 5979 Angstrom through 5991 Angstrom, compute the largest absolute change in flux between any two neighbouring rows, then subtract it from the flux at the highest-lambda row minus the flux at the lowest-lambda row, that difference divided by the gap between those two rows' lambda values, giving -2.45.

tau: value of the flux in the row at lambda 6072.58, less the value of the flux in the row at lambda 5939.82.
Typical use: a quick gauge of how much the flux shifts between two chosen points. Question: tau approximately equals -0.6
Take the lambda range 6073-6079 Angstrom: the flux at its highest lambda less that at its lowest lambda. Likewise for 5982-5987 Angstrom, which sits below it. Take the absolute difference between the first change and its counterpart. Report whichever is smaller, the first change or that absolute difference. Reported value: 0.5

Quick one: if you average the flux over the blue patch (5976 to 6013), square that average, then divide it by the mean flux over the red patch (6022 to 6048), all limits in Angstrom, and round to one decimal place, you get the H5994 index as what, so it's 7.7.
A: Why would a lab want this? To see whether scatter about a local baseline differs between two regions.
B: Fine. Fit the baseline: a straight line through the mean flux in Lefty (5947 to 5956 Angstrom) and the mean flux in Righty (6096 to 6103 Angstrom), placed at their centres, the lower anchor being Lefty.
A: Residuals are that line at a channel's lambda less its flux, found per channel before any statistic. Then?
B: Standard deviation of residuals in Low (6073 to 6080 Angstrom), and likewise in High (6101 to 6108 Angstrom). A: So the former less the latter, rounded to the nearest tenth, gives -0.1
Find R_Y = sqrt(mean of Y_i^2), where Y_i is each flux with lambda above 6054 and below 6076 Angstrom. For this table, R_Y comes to 8.19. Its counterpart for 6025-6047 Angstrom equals 7.61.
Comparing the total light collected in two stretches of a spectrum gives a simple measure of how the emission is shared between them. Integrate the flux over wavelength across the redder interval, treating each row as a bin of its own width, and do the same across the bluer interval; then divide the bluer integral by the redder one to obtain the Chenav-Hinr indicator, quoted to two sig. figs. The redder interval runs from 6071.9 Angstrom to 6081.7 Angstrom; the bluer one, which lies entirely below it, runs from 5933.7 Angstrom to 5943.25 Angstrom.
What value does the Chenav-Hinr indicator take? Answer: 0.94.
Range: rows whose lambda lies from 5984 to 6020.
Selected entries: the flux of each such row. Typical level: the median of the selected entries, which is 7.7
